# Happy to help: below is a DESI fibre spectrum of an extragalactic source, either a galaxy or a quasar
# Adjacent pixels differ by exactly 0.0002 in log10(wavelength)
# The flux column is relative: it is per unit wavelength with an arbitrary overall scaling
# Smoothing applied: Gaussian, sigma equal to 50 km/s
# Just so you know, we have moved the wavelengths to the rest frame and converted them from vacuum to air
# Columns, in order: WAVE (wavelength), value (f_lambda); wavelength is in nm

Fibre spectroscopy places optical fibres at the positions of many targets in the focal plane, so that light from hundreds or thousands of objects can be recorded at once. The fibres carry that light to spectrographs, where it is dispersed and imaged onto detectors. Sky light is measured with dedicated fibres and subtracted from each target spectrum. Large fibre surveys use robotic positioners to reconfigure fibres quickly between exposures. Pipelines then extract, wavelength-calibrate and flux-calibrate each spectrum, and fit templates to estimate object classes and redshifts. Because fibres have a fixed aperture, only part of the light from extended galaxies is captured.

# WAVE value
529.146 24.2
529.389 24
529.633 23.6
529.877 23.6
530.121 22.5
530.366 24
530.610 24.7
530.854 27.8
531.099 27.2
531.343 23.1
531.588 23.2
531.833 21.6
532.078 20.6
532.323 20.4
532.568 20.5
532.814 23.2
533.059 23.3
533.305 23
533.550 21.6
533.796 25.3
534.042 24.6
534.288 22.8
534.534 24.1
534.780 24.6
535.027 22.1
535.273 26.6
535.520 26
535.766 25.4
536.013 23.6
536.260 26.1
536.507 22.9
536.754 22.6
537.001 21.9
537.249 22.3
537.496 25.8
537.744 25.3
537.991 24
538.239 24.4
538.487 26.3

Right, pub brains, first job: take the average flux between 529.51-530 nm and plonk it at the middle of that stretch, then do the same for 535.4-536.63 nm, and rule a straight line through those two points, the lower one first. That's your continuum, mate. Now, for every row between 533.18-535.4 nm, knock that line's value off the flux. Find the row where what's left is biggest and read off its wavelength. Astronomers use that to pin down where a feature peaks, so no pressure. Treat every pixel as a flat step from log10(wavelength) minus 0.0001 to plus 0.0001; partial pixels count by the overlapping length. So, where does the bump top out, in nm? 535.273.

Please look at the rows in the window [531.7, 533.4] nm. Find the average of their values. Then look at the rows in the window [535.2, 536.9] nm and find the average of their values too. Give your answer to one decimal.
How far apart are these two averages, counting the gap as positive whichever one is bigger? 2.9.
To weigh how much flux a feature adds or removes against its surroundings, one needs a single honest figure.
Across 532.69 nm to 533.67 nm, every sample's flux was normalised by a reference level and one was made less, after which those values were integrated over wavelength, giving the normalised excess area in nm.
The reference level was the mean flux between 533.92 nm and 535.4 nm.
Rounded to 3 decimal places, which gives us -0.055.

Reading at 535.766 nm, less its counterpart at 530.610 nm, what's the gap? 0.70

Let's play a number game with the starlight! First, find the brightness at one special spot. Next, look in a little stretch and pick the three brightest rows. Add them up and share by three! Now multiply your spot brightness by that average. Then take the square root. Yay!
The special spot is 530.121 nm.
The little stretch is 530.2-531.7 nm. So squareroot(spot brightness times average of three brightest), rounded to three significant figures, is 24.4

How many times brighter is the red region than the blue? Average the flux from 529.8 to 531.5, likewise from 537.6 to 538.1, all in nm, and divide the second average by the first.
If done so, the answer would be 1.00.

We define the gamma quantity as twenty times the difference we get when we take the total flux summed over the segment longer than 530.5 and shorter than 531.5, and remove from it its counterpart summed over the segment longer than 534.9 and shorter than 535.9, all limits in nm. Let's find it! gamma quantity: 54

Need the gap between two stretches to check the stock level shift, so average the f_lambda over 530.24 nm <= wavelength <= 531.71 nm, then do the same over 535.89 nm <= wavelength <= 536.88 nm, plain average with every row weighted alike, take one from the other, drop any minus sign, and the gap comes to 1.2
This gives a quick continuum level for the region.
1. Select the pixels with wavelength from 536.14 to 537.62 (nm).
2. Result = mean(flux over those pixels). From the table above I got 23.6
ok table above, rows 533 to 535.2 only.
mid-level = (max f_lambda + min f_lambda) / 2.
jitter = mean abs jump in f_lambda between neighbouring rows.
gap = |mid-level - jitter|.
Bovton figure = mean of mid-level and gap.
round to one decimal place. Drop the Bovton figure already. 22.7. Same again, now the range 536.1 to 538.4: 23.4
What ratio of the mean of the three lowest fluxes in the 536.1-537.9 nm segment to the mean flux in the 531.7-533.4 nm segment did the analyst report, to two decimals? 1.02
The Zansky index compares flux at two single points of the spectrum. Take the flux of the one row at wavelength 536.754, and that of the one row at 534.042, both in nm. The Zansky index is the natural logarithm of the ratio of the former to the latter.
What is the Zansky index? -0.08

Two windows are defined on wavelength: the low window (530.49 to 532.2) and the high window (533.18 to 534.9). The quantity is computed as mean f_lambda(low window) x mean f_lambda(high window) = 570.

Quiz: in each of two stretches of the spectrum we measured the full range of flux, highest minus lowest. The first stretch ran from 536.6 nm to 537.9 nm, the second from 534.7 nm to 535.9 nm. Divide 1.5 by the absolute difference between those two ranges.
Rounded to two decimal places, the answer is 2.50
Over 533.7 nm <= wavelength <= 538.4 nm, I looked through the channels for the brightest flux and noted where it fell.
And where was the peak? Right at 535.273 nm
